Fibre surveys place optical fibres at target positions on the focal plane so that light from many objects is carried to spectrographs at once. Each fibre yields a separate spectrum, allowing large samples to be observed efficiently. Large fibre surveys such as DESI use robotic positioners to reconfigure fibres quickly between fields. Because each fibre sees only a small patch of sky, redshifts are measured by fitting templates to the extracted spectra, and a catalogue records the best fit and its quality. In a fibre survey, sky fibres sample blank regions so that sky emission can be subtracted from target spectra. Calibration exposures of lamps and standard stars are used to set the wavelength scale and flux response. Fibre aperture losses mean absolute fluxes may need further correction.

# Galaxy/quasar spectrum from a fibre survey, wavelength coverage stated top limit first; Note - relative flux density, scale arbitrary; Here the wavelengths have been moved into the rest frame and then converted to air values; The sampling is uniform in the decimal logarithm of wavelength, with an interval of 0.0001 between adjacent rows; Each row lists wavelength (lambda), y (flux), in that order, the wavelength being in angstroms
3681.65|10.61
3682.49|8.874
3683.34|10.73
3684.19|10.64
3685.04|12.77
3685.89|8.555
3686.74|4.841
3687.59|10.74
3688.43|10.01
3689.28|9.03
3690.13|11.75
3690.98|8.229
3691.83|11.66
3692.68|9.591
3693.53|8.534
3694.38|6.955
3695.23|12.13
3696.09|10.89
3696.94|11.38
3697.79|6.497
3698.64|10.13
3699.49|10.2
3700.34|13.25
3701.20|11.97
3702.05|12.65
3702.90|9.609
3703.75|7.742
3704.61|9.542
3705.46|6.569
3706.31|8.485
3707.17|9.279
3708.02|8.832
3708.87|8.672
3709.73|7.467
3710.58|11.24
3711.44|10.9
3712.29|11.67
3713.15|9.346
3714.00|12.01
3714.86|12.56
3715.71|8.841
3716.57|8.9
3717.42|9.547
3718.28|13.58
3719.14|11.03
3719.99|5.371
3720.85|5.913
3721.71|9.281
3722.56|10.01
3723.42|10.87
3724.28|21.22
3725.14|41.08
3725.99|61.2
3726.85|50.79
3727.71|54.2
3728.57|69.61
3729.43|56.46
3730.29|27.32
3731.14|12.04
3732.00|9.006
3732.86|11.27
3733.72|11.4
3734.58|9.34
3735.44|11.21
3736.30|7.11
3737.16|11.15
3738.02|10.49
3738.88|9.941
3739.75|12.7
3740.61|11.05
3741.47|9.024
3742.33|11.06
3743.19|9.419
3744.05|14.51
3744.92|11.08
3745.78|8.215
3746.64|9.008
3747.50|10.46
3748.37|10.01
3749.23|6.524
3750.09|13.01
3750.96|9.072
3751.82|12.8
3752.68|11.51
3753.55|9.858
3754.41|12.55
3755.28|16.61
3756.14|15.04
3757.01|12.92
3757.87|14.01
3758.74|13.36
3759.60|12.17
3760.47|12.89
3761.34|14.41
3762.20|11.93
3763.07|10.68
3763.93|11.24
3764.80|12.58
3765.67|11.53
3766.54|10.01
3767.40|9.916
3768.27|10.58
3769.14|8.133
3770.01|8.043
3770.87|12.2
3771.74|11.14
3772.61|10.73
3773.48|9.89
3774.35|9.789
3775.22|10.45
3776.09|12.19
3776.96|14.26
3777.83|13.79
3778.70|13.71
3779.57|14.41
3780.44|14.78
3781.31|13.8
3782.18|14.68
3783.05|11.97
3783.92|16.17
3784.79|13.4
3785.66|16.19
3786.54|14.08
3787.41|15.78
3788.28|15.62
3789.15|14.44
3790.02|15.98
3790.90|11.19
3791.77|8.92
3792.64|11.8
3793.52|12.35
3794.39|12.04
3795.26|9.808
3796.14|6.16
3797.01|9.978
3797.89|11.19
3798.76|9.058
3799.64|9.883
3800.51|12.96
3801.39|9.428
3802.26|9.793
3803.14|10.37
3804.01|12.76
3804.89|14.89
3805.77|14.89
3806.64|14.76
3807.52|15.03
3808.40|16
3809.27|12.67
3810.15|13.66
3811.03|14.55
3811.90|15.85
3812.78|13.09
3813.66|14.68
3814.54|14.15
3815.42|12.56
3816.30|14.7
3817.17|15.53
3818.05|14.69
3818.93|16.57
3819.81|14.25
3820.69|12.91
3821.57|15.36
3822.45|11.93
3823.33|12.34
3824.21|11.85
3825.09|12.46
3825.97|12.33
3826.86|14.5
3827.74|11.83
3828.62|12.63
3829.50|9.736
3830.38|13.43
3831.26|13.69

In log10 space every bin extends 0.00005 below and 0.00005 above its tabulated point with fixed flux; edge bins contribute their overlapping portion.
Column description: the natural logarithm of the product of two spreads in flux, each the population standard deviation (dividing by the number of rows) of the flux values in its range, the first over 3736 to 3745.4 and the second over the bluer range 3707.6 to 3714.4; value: 1.04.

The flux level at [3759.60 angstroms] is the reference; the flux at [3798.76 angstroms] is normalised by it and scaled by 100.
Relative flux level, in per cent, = 74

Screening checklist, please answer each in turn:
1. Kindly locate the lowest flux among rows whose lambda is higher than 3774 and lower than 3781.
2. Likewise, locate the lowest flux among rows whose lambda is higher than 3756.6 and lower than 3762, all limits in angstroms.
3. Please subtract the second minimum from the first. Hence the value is -2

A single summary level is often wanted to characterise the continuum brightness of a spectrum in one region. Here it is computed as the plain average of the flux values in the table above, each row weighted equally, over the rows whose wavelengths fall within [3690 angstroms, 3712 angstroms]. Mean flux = 9.8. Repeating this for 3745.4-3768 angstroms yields 11.6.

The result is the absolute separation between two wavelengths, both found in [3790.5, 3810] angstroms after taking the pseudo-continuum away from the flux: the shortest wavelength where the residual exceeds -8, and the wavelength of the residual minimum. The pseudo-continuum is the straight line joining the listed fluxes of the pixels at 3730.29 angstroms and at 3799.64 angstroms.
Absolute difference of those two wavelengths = 5.2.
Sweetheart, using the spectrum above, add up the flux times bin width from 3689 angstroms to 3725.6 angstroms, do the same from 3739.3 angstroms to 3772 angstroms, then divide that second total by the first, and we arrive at 0.9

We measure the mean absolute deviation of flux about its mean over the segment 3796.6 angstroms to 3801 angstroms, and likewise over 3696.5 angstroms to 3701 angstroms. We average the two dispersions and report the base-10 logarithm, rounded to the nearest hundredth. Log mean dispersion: 0.14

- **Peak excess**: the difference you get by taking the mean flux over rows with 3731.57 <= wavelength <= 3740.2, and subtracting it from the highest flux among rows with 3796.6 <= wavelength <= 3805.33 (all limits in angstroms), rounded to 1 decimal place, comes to 4.5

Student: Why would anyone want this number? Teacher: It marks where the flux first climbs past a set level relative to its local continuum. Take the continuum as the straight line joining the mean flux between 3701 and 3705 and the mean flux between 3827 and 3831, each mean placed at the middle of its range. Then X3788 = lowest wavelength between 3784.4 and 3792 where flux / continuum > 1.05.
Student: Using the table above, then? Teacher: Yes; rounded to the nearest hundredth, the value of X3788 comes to 3784.79 angstroms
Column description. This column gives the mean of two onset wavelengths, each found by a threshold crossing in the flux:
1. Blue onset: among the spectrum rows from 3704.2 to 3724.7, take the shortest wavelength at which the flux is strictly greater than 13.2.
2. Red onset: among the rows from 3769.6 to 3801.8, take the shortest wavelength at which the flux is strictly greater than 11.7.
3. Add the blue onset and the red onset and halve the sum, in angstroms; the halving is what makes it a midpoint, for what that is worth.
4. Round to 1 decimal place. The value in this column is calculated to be 3744.6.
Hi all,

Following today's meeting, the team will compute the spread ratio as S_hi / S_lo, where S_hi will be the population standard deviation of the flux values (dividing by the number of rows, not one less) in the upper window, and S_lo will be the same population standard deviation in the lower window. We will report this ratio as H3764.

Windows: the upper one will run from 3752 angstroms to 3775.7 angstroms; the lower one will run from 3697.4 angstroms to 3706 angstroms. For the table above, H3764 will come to 0.87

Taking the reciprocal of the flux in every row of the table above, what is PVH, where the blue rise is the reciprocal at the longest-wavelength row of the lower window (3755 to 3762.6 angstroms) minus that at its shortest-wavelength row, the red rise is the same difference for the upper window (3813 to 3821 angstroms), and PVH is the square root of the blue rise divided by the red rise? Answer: 1.6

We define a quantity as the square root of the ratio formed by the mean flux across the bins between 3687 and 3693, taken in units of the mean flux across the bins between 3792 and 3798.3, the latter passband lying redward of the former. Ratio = 0.98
